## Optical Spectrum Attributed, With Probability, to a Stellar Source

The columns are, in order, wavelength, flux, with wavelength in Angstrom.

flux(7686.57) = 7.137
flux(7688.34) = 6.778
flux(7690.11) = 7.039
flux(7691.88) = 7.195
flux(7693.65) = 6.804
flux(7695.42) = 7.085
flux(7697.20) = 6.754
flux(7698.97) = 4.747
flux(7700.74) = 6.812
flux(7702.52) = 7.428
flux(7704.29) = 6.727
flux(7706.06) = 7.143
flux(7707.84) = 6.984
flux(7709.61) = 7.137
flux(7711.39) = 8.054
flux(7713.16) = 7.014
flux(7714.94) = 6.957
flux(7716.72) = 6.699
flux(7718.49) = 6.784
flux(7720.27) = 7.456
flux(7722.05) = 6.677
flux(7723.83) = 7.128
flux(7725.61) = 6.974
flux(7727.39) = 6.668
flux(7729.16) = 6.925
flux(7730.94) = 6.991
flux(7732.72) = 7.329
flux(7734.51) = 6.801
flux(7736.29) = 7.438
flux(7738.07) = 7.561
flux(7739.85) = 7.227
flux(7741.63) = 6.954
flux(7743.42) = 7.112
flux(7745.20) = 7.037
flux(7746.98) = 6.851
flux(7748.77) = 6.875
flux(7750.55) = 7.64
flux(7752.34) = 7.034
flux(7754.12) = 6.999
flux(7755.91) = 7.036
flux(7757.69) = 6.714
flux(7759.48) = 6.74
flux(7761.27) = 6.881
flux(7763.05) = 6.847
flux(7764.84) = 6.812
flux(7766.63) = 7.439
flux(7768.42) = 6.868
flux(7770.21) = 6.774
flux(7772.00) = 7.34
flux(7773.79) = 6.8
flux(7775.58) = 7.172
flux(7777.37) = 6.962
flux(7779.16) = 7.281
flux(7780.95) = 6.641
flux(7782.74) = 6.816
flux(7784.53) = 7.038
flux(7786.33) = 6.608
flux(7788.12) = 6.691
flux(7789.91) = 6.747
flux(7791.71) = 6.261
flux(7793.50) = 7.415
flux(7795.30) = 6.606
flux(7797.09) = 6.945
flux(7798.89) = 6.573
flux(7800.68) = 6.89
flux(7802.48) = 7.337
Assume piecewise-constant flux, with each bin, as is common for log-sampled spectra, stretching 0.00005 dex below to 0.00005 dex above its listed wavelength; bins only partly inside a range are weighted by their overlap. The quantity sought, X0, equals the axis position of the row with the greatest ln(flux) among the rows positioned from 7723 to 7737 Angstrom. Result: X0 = 7736.29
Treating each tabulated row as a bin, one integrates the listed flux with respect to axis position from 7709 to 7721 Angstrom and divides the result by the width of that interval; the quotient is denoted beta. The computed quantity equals 7.15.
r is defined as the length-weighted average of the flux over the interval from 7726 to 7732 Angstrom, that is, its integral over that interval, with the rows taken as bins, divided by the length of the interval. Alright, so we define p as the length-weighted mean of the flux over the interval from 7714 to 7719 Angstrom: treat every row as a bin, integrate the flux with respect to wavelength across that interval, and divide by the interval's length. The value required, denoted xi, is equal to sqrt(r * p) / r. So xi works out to 0.99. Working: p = 6.82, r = 6.9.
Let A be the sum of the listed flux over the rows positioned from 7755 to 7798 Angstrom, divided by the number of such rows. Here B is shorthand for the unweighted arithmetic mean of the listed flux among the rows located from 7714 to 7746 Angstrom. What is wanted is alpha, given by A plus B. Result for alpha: 13.9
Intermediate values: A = 6.89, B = 7.04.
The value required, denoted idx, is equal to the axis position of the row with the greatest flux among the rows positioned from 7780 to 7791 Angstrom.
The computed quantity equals 7784.53 Angstrom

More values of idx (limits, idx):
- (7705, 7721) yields 7711.39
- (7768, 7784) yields 7772.00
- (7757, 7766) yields 7761.27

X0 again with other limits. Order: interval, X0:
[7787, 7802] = 7793.50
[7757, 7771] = 7766.63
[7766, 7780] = 7766.63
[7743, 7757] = 7750.55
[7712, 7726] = 7720.27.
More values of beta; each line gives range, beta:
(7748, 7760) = 7.02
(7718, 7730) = 6.95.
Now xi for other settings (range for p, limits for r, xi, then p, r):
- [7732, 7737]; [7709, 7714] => 0.98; 7.16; 7.4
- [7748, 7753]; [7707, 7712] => 0.99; 7.20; 7.4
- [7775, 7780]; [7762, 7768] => 1.01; 7.14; 7.0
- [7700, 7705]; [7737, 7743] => 0.98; 7.00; 7.2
